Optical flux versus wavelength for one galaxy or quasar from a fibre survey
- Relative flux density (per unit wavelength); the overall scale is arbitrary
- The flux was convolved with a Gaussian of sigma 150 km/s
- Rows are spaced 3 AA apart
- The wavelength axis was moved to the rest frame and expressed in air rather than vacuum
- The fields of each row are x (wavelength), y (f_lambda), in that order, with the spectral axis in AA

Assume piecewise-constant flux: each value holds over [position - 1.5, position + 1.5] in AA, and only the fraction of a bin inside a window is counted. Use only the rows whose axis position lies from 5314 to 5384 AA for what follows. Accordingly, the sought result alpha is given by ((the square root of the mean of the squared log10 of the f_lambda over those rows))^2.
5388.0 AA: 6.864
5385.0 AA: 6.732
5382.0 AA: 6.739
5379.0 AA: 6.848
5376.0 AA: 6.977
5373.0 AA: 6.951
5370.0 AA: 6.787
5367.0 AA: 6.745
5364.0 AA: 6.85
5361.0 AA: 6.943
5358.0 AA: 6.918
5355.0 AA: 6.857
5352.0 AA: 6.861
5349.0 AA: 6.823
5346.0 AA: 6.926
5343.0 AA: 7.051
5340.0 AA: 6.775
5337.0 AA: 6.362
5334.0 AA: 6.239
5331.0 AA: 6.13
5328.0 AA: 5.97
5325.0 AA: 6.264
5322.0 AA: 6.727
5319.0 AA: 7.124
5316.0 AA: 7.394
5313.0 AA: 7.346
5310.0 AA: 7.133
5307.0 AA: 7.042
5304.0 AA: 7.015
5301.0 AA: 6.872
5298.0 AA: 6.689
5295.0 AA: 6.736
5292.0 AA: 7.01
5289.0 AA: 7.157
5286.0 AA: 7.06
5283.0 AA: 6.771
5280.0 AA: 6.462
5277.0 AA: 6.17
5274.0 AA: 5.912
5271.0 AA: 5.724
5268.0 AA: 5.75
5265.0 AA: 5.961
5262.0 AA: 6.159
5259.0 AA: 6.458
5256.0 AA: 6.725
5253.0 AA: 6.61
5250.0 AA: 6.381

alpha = 0.687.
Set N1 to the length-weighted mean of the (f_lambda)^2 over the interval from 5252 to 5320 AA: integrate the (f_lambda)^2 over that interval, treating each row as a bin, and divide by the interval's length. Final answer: 44.6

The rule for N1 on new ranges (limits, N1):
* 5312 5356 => 45.3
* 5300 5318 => 51.0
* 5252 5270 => 39.2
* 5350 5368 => 47.1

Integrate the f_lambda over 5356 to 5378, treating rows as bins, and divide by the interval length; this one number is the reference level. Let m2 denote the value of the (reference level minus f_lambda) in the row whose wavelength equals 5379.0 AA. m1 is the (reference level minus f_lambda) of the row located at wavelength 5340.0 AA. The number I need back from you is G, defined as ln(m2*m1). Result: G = -5.7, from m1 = 0.11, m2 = 0.03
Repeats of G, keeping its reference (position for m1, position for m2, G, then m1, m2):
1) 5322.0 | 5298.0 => -3.5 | 0.15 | 0.19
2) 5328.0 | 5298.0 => -1.7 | 0.91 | 0.19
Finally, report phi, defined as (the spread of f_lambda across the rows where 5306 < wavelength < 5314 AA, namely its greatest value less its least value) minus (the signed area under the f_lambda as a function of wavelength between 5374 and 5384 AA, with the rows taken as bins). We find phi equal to -68.2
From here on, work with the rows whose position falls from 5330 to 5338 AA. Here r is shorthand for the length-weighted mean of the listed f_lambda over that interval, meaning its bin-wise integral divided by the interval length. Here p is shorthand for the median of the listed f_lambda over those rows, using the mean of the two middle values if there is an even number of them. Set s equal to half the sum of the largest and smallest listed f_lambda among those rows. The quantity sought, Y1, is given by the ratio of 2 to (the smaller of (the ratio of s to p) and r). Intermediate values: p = 6.24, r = 6.24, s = 6.2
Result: 1.998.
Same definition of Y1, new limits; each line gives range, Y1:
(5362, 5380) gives 1.997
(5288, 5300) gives 1.986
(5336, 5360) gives 2.045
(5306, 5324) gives 2.019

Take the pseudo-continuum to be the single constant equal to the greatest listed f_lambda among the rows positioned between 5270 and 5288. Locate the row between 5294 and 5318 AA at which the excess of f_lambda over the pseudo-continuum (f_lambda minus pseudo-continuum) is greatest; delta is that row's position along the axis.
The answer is 5316.0 AA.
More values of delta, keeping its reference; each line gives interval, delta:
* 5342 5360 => 5343.0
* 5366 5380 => 5376.0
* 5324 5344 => 5343.0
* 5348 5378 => 5376.0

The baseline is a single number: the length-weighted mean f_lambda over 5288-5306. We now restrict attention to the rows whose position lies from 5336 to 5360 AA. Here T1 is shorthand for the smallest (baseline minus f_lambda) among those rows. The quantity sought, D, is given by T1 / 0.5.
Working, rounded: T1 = -0.14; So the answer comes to -0.28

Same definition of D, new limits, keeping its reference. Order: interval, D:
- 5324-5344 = -0.28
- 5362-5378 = -0.13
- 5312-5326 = -0.97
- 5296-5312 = -0.45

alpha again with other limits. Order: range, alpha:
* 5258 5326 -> 0.676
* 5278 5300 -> 0.697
